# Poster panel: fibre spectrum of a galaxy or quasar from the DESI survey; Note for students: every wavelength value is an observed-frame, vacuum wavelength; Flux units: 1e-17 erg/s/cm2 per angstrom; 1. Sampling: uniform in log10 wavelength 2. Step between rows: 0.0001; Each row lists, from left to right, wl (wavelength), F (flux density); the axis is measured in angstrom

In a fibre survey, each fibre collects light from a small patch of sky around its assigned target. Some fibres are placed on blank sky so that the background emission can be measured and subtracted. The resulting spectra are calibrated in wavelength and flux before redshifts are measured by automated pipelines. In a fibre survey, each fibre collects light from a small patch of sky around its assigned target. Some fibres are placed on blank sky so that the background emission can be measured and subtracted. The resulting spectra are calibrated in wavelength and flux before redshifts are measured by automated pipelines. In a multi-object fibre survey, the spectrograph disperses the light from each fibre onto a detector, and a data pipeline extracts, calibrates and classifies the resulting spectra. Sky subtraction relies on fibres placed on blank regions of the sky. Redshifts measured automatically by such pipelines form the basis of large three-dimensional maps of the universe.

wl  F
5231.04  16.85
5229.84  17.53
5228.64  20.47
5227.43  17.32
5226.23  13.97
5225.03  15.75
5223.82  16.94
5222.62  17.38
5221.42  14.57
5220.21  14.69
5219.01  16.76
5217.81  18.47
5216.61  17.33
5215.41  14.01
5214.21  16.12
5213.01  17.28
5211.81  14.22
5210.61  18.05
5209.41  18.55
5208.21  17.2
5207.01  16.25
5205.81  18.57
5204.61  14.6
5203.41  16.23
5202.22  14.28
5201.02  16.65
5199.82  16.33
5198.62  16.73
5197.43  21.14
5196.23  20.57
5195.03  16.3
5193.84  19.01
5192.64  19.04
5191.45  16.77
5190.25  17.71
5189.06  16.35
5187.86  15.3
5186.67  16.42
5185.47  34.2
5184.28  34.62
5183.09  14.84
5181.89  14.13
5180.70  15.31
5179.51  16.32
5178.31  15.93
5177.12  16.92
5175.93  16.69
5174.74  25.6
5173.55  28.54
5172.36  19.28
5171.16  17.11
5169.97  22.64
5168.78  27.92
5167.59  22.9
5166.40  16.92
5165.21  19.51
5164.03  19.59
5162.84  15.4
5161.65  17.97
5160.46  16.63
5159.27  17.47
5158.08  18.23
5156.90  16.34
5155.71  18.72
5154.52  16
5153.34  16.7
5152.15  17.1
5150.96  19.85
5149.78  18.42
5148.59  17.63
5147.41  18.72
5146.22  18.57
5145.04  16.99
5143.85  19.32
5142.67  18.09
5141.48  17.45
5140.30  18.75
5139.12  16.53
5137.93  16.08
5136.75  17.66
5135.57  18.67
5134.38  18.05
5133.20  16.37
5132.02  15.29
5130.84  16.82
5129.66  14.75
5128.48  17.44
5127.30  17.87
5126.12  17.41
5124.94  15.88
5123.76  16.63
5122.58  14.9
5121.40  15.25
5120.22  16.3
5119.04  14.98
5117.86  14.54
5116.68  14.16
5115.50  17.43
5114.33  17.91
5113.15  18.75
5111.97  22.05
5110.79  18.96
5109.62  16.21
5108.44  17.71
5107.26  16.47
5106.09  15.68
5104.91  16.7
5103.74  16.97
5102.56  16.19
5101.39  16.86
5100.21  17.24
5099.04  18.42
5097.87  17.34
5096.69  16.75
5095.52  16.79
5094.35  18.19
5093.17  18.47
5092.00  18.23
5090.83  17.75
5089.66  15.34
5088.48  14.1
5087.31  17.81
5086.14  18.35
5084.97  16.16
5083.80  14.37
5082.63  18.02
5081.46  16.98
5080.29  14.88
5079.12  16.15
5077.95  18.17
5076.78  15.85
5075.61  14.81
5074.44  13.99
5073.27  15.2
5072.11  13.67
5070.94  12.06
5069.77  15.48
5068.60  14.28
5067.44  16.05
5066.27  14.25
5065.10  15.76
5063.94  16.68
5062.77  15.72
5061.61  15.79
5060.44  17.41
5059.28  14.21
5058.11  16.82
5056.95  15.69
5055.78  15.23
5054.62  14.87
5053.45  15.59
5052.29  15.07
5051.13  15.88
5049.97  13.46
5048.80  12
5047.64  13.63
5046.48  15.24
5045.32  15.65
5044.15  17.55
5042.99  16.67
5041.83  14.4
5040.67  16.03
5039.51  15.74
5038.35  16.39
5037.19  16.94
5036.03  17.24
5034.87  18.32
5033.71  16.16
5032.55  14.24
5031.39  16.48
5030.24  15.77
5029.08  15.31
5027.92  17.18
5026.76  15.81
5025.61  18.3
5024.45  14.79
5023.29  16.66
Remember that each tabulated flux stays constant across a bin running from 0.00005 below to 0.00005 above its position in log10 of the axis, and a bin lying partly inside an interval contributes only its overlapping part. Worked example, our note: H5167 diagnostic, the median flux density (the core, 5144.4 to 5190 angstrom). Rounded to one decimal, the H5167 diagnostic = 17.3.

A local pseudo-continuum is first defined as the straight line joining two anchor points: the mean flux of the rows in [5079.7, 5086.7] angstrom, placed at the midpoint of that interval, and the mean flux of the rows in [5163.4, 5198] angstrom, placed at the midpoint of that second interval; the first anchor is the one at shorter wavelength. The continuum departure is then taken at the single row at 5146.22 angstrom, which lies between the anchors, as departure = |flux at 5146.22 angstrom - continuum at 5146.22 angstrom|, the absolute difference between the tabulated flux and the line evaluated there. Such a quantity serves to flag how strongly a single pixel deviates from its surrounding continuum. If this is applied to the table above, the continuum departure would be 0.1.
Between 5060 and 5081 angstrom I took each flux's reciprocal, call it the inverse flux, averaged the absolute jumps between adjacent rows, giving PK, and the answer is 0.0065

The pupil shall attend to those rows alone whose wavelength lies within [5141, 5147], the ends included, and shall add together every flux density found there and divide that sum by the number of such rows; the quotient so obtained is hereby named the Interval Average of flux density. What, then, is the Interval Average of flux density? 18.1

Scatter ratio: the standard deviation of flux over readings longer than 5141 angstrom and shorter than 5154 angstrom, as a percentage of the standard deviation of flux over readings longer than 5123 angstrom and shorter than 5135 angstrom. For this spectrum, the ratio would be 92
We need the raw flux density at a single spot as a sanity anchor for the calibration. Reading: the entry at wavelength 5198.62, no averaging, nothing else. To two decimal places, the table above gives 16.73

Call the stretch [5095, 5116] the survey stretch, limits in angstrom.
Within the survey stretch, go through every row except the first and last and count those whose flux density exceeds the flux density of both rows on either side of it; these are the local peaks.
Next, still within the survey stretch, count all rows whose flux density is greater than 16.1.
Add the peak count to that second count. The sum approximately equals 21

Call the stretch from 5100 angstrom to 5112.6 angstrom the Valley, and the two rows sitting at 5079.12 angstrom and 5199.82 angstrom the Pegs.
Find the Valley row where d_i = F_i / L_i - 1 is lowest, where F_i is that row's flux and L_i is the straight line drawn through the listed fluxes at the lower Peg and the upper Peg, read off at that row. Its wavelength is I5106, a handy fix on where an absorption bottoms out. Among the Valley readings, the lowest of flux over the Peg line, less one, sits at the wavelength 5106.09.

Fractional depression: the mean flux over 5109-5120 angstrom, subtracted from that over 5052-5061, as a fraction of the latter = -0.10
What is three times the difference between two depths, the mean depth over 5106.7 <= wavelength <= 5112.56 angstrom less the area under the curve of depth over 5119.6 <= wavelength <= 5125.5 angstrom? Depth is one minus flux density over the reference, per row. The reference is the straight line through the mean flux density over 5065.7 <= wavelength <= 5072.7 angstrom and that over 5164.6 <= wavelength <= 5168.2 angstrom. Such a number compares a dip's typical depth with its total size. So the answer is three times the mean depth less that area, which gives -2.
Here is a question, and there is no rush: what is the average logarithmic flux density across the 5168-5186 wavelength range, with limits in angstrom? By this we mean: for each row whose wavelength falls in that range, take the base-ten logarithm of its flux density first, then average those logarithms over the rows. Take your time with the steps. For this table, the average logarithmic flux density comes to 1.31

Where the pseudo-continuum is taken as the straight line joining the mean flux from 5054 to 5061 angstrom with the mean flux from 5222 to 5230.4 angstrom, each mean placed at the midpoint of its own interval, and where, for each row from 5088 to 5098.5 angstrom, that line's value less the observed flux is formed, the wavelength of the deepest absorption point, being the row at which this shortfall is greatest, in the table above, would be 5088.48 angstrom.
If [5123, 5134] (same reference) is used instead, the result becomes 5129.66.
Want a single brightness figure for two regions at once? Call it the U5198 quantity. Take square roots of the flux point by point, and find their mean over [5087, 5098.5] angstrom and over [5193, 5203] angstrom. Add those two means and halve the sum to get 4.16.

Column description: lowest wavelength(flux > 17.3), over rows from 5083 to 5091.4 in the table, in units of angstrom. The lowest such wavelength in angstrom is 5086.14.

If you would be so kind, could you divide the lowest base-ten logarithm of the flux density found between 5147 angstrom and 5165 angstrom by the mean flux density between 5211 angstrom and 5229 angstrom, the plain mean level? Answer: 0.073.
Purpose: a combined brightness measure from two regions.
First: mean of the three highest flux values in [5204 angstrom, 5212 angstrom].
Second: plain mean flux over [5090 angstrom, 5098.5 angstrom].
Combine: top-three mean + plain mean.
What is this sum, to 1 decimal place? 36.0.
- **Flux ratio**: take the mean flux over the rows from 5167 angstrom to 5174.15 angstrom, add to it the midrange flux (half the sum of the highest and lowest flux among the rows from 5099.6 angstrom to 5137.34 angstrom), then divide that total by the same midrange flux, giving 2.27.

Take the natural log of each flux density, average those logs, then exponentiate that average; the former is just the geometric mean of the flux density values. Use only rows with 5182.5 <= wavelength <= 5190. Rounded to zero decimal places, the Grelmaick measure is 20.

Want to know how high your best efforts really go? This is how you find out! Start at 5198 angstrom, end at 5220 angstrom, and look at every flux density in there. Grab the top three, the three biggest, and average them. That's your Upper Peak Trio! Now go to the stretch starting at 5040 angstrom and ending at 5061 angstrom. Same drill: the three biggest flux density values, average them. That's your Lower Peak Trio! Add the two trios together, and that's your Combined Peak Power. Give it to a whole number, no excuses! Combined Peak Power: 36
